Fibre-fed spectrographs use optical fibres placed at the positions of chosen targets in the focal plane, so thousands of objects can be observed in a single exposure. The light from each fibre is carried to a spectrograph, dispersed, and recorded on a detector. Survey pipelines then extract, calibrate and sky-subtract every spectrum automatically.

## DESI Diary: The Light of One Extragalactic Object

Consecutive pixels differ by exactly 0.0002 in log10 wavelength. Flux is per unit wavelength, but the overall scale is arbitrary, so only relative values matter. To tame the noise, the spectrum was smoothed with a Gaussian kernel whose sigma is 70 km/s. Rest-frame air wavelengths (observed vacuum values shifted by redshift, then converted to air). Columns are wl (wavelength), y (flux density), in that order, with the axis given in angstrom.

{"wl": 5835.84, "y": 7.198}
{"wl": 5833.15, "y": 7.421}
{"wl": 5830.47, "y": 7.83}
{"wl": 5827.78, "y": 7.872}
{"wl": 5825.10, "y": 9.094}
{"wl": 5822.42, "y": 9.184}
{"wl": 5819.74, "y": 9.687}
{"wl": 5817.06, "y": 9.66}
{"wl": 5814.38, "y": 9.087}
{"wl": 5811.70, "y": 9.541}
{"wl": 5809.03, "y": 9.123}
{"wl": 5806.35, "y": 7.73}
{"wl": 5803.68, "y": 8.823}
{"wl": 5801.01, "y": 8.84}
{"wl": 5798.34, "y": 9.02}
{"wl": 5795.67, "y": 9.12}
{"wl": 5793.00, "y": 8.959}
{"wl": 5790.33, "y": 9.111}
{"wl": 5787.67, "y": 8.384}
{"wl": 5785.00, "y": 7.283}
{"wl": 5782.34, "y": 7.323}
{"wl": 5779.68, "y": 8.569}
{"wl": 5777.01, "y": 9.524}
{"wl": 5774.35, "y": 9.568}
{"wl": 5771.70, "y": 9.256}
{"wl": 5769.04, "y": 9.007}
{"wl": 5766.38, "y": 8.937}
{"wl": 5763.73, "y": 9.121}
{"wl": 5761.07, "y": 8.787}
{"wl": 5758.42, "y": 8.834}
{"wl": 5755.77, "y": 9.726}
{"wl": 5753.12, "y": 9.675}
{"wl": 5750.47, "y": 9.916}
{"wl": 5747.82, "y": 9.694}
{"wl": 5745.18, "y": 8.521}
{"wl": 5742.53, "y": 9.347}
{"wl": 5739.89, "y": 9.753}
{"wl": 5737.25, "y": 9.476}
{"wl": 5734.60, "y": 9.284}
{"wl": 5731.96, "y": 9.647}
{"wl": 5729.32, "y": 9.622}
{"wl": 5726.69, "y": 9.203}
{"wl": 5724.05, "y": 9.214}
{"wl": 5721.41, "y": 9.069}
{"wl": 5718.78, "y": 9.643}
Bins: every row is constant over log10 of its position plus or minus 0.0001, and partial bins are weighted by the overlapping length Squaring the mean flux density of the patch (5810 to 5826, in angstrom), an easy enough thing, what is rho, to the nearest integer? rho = 88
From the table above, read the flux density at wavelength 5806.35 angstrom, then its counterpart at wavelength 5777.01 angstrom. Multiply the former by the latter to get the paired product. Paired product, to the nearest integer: 74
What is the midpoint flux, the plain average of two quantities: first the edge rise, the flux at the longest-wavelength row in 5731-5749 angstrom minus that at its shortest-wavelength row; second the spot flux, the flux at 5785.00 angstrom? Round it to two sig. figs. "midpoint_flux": 3.7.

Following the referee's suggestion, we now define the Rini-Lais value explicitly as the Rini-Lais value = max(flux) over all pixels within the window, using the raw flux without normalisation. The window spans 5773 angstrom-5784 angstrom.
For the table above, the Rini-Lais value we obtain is 9.568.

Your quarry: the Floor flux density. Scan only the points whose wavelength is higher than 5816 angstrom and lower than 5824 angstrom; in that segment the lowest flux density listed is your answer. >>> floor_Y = 9.184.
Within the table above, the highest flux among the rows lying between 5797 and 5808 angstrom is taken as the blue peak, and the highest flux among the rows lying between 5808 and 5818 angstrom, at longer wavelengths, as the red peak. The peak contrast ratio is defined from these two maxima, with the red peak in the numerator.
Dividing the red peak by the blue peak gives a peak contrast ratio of 1.07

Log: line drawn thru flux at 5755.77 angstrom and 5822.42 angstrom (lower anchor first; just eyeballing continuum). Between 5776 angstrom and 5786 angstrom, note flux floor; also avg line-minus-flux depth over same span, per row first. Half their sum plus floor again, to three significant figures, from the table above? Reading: 11.6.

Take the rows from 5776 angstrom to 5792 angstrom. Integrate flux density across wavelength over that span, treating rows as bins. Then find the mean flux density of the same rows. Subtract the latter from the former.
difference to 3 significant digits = 125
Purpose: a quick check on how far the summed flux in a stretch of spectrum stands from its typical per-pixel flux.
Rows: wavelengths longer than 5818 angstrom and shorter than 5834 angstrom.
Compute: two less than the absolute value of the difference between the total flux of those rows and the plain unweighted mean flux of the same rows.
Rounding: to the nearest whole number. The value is 41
